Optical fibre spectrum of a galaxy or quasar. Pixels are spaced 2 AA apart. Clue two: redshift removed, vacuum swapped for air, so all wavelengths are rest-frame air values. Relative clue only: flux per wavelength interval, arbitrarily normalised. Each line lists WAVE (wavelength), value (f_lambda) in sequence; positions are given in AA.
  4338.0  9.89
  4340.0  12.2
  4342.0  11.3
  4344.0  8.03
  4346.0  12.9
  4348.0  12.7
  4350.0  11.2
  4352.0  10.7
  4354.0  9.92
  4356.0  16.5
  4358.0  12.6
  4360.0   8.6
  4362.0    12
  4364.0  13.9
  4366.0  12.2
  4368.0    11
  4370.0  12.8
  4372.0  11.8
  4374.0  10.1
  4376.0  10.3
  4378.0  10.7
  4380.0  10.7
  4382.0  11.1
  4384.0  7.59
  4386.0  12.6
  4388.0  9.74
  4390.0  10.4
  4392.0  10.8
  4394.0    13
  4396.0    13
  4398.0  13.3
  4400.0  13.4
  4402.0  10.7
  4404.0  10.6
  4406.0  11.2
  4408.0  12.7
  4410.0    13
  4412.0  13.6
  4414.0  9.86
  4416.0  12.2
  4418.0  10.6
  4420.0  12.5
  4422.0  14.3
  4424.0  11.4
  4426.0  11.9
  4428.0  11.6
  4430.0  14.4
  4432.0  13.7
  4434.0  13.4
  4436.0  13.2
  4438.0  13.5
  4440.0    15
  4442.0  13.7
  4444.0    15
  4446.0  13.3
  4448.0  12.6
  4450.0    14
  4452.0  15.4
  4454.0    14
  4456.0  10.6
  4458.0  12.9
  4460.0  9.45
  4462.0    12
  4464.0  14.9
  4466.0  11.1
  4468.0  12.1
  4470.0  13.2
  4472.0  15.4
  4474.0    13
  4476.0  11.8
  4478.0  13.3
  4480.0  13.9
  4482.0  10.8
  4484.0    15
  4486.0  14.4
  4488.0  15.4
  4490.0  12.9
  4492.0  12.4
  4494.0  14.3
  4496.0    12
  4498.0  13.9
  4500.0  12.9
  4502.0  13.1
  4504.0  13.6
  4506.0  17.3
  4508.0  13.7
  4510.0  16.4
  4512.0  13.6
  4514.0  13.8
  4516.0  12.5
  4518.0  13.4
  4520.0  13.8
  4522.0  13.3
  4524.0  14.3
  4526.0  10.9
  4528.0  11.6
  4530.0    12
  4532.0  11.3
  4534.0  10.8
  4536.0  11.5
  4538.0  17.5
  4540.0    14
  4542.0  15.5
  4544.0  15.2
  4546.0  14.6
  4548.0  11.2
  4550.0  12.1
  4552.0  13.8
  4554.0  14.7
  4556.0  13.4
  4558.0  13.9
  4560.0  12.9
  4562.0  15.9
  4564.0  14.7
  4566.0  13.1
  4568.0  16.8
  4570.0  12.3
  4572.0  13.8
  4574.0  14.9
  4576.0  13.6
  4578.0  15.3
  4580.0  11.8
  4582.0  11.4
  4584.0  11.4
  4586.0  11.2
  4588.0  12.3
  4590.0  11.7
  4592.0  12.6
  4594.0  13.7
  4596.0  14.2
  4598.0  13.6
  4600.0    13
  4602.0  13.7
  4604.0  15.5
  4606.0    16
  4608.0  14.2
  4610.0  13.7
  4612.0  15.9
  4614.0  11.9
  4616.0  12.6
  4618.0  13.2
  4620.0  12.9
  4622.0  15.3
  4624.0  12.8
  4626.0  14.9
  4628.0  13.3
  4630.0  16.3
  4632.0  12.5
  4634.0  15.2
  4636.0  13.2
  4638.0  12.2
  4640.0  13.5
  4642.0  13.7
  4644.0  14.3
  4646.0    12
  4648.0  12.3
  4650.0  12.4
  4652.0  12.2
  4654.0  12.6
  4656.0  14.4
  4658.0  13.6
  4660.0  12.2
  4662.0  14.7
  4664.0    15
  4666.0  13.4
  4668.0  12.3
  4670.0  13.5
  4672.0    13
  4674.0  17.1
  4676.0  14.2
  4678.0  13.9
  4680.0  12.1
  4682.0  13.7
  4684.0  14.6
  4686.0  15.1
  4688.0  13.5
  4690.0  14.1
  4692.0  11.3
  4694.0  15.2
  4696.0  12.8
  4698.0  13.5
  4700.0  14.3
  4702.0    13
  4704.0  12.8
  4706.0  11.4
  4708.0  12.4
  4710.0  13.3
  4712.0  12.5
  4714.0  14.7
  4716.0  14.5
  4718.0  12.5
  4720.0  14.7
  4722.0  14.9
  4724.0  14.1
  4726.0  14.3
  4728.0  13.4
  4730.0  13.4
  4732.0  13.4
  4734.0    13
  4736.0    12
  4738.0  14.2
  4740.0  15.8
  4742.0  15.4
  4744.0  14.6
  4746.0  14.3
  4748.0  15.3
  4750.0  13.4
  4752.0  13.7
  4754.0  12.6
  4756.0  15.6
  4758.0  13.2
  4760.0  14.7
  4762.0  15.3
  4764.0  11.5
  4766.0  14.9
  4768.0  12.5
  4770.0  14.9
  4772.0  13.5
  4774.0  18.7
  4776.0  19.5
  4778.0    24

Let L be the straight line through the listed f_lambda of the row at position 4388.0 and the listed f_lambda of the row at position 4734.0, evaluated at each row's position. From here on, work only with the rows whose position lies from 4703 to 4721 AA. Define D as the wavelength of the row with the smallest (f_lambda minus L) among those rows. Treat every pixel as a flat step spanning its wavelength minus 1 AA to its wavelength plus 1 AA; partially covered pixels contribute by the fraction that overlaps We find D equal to 4706.0 AA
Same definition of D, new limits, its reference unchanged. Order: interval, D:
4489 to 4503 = 4496.0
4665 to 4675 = 4668.0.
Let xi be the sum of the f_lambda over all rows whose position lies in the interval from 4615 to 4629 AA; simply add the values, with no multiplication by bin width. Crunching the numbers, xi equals 95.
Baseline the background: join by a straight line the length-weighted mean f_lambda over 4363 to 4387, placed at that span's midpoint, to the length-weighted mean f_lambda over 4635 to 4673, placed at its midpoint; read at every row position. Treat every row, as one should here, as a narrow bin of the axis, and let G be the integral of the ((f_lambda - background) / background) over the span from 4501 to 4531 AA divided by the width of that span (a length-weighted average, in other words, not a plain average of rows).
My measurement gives 0.11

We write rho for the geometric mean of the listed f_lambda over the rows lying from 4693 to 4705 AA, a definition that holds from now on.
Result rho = 13.6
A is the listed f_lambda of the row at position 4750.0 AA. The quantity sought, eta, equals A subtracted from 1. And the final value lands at -12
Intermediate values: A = 13.4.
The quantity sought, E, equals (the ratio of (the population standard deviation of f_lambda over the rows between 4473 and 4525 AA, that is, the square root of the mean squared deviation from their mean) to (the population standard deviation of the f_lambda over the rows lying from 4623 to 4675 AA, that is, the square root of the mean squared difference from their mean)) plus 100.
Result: 101.0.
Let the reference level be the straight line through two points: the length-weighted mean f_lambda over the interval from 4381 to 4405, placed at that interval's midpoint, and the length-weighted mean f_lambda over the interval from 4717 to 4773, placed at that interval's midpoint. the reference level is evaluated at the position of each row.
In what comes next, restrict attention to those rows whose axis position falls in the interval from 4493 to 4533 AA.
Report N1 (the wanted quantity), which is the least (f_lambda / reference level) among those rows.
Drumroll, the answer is 0.883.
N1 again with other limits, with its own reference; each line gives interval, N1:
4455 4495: 0.797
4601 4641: 0.916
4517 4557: 0.871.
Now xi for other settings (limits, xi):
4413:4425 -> 71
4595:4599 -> 28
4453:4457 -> 25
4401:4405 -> 21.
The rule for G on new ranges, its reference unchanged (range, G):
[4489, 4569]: 0.11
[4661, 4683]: 0.04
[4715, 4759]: 0.02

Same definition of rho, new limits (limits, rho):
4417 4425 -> 12.1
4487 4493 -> 13.5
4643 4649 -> 12.8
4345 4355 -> 11.4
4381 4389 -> 10.1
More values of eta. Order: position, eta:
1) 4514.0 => -13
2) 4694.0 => -14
